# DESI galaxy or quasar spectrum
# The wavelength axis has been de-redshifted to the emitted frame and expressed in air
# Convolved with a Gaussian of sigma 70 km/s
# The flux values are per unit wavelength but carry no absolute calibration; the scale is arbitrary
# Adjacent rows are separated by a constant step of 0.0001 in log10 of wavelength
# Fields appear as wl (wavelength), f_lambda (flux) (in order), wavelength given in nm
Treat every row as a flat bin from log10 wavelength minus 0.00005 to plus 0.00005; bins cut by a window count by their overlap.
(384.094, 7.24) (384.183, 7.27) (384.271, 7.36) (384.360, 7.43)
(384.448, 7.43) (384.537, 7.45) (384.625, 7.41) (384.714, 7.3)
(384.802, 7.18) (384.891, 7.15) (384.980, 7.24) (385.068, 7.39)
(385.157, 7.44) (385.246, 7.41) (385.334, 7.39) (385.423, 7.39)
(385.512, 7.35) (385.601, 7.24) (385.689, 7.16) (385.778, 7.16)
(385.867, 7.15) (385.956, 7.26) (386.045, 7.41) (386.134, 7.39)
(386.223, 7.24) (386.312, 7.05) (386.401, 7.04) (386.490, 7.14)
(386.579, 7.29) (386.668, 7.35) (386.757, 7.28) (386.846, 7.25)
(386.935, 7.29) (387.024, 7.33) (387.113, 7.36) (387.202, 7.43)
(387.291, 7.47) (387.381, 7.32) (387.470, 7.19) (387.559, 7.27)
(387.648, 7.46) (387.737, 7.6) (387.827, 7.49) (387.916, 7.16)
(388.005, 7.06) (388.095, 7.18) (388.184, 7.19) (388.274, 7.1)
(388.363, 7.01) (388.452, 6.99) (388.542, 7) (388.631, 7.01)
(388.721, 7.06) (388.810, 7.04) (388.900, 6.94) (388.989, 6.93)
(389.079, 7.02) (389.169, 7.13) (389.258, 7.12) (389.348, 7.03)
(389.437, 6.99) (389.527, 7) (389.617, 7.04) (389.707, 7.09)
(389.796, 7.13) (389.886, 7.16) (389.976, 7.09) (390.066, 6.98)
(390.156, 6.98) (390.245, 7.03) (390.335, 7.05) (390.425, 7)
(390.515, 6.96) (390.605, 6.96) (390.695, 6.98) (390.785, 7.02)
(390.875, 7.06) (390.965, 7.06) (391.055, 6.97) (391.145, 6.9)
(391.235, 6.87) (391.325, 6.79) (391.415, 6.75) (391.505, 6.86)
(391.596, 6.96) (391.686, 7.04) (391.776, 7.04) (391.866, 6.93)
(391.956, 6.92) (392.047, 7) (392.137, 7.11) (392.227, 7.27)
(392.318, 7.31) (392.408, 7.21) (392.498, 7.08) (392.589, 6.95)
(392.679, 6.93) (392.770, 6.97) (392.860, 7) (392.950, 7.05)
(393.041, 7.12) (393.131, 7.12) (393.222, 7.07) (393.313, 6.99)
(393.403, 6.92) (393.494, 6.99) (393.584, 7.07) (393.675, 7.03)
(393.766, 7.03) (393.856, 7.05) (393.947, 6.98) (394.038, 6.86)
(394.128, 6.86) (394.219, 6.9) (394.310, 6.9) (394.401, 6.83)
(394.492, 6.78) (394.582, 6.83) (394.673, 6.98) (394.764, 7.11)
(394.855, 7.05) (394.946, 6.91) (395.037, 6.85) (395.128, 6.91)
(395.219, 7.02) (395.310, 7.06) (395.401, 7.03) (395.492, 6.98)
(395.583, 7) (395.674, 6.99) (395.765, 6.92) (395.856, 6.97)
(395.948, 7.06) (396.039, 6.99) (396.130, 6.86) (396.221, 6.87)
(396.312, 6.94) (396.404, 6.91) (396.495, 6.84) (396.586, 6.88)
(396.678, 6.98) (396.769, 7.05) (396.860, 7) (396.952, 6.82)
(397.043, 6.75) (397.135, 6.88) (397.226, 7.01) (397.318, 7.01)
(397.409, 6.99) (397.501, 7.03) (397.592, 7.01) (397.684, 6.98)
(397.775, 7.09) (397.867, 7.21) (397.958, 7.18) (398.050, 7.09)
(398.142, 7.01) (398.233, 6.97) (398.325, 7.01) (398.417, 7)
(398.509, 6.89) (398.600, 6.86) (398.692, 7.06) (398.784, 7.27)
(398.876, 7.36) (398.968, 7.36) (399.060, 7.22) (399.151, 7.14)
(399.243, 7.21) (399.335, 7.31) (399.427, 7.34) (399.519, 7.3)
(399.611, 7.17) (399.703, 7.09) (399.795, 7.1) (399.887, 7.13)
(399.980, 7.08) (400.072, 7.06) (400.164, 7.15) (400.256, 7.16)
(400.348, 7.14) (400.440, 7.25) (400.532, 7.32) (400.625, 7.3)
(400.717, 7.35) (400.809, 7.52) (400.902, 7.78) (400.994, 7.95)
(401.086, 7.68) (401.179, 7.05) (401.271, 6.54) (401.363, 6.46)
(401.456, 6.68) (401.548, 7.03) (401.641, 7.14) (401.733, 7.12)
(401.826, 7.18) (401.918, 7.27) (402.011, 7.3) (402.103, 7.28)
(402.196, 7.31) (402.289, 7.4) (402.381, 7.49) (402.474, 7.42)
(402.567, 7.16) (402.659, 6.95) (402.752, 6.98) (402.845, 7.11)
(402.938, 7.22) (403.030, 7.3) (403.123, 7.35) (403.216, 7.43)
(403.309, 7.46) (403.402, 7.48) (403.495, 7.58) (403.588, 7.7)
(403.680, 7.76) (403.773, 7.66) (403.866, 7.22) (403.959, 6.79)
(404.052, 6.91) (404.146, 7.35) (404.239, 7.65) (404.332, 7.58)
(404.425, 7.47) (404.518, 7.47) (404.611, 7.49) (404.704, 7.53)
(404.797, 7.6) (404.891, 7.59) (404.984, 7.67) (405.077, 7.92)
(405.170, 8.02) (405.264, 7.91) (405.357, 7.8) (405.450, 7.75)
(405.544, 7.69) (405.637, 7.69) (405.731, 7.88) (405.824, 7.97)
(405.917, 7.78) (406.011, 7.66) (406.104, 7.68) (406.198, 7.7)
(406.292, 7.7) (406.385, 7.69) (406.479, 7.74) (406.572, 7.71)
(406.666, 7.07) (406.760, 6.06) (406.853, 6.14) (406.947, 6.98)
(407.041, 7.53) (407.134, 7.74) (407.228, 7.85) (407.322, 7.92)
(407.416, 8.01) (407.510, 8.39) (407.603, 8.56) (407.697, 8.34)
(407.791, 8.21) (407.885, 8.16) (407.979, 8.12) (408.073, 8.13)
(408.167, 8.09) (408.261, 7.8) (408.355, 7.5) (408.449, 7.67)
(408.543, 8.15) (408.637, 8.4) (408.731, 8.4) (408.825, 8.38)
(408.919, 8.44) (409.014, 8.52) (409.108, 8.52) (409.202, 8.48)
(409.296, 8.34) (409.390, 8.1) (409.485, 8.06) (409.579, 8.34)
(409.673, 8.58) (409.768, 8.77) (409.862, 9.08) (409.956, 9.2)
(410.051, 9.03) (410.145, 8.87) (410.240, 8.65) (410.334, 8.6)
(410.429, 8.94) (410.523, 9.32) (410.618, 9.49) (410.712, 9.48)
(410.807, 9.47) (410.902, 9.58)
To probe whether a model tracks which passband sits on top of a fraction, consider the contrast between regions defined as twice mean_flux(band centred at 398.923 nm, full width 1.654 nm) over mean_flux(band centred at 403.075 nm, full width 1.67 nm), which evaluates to 1.94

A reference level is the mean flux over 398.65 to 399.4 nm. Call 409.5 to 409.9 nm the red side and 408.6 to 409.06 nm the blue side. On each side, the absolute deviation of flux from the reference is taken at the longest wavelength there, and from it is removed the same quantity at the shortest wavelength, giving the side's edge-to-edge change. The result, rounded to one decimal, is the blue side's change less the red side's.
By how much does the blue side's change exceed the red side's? -0.6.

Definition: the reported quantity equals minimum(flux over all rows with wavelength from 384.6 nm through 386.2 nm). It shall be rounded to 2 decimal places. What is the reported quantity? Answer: 7.15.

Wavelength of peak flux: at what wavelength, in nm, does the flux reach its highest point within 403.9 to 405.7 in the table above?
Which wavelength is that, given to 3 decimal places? 405.170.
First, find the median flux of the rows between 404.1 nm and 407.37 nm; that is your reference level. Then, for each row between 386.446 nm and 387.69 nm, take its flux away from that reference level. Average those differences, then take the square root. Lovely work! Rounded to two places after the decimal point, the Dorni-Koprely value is 0.61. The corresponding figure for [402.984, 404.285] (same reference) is 0.54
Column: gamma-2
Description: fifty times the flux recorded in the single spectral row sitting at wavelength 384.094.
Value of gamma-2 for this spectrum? 362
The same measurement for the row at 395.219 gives 351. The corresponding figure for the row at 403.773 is 383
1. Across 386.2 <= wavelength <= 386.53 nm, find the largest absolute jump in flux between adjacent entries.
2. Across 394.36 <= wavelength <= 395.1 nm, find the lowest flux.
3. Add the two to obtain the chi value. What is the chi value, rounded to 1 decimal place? 7.0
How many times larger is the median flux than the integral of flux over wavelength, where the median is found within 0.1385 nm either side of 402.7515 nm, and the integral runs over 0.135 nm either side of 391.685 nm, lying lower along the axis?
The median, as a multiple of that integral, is 3.7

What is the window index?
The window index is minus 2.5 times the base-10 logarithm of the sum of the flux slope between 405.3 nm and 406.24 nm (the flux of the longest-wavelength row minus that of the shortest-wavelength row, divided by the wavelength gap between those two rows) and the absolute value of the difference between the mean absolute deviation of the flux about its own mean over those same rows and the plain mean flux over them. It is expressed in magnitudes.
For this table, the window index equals -2.20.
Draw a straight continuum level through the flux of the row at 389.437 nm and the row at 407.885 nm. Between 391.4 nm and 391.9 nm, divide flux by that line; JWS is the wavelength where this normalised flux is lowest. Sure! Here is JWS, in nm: 391.415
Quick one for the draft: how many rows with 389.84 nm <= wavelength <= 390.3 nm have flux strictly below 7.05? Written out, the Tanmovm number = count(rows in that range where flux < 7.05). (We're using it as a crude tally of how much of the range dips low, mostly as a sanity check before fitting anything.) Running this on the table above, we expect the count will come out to 3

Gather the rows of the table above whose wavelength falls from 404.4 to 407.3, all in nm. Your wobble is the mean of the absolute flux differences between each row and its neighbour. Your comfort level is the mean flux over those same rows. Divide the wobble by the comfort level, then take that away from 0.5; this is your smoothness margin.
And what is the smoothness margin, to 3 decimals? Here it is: 0.478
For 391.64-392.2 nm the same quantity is 0.491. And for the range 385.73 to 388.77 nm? 0.488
